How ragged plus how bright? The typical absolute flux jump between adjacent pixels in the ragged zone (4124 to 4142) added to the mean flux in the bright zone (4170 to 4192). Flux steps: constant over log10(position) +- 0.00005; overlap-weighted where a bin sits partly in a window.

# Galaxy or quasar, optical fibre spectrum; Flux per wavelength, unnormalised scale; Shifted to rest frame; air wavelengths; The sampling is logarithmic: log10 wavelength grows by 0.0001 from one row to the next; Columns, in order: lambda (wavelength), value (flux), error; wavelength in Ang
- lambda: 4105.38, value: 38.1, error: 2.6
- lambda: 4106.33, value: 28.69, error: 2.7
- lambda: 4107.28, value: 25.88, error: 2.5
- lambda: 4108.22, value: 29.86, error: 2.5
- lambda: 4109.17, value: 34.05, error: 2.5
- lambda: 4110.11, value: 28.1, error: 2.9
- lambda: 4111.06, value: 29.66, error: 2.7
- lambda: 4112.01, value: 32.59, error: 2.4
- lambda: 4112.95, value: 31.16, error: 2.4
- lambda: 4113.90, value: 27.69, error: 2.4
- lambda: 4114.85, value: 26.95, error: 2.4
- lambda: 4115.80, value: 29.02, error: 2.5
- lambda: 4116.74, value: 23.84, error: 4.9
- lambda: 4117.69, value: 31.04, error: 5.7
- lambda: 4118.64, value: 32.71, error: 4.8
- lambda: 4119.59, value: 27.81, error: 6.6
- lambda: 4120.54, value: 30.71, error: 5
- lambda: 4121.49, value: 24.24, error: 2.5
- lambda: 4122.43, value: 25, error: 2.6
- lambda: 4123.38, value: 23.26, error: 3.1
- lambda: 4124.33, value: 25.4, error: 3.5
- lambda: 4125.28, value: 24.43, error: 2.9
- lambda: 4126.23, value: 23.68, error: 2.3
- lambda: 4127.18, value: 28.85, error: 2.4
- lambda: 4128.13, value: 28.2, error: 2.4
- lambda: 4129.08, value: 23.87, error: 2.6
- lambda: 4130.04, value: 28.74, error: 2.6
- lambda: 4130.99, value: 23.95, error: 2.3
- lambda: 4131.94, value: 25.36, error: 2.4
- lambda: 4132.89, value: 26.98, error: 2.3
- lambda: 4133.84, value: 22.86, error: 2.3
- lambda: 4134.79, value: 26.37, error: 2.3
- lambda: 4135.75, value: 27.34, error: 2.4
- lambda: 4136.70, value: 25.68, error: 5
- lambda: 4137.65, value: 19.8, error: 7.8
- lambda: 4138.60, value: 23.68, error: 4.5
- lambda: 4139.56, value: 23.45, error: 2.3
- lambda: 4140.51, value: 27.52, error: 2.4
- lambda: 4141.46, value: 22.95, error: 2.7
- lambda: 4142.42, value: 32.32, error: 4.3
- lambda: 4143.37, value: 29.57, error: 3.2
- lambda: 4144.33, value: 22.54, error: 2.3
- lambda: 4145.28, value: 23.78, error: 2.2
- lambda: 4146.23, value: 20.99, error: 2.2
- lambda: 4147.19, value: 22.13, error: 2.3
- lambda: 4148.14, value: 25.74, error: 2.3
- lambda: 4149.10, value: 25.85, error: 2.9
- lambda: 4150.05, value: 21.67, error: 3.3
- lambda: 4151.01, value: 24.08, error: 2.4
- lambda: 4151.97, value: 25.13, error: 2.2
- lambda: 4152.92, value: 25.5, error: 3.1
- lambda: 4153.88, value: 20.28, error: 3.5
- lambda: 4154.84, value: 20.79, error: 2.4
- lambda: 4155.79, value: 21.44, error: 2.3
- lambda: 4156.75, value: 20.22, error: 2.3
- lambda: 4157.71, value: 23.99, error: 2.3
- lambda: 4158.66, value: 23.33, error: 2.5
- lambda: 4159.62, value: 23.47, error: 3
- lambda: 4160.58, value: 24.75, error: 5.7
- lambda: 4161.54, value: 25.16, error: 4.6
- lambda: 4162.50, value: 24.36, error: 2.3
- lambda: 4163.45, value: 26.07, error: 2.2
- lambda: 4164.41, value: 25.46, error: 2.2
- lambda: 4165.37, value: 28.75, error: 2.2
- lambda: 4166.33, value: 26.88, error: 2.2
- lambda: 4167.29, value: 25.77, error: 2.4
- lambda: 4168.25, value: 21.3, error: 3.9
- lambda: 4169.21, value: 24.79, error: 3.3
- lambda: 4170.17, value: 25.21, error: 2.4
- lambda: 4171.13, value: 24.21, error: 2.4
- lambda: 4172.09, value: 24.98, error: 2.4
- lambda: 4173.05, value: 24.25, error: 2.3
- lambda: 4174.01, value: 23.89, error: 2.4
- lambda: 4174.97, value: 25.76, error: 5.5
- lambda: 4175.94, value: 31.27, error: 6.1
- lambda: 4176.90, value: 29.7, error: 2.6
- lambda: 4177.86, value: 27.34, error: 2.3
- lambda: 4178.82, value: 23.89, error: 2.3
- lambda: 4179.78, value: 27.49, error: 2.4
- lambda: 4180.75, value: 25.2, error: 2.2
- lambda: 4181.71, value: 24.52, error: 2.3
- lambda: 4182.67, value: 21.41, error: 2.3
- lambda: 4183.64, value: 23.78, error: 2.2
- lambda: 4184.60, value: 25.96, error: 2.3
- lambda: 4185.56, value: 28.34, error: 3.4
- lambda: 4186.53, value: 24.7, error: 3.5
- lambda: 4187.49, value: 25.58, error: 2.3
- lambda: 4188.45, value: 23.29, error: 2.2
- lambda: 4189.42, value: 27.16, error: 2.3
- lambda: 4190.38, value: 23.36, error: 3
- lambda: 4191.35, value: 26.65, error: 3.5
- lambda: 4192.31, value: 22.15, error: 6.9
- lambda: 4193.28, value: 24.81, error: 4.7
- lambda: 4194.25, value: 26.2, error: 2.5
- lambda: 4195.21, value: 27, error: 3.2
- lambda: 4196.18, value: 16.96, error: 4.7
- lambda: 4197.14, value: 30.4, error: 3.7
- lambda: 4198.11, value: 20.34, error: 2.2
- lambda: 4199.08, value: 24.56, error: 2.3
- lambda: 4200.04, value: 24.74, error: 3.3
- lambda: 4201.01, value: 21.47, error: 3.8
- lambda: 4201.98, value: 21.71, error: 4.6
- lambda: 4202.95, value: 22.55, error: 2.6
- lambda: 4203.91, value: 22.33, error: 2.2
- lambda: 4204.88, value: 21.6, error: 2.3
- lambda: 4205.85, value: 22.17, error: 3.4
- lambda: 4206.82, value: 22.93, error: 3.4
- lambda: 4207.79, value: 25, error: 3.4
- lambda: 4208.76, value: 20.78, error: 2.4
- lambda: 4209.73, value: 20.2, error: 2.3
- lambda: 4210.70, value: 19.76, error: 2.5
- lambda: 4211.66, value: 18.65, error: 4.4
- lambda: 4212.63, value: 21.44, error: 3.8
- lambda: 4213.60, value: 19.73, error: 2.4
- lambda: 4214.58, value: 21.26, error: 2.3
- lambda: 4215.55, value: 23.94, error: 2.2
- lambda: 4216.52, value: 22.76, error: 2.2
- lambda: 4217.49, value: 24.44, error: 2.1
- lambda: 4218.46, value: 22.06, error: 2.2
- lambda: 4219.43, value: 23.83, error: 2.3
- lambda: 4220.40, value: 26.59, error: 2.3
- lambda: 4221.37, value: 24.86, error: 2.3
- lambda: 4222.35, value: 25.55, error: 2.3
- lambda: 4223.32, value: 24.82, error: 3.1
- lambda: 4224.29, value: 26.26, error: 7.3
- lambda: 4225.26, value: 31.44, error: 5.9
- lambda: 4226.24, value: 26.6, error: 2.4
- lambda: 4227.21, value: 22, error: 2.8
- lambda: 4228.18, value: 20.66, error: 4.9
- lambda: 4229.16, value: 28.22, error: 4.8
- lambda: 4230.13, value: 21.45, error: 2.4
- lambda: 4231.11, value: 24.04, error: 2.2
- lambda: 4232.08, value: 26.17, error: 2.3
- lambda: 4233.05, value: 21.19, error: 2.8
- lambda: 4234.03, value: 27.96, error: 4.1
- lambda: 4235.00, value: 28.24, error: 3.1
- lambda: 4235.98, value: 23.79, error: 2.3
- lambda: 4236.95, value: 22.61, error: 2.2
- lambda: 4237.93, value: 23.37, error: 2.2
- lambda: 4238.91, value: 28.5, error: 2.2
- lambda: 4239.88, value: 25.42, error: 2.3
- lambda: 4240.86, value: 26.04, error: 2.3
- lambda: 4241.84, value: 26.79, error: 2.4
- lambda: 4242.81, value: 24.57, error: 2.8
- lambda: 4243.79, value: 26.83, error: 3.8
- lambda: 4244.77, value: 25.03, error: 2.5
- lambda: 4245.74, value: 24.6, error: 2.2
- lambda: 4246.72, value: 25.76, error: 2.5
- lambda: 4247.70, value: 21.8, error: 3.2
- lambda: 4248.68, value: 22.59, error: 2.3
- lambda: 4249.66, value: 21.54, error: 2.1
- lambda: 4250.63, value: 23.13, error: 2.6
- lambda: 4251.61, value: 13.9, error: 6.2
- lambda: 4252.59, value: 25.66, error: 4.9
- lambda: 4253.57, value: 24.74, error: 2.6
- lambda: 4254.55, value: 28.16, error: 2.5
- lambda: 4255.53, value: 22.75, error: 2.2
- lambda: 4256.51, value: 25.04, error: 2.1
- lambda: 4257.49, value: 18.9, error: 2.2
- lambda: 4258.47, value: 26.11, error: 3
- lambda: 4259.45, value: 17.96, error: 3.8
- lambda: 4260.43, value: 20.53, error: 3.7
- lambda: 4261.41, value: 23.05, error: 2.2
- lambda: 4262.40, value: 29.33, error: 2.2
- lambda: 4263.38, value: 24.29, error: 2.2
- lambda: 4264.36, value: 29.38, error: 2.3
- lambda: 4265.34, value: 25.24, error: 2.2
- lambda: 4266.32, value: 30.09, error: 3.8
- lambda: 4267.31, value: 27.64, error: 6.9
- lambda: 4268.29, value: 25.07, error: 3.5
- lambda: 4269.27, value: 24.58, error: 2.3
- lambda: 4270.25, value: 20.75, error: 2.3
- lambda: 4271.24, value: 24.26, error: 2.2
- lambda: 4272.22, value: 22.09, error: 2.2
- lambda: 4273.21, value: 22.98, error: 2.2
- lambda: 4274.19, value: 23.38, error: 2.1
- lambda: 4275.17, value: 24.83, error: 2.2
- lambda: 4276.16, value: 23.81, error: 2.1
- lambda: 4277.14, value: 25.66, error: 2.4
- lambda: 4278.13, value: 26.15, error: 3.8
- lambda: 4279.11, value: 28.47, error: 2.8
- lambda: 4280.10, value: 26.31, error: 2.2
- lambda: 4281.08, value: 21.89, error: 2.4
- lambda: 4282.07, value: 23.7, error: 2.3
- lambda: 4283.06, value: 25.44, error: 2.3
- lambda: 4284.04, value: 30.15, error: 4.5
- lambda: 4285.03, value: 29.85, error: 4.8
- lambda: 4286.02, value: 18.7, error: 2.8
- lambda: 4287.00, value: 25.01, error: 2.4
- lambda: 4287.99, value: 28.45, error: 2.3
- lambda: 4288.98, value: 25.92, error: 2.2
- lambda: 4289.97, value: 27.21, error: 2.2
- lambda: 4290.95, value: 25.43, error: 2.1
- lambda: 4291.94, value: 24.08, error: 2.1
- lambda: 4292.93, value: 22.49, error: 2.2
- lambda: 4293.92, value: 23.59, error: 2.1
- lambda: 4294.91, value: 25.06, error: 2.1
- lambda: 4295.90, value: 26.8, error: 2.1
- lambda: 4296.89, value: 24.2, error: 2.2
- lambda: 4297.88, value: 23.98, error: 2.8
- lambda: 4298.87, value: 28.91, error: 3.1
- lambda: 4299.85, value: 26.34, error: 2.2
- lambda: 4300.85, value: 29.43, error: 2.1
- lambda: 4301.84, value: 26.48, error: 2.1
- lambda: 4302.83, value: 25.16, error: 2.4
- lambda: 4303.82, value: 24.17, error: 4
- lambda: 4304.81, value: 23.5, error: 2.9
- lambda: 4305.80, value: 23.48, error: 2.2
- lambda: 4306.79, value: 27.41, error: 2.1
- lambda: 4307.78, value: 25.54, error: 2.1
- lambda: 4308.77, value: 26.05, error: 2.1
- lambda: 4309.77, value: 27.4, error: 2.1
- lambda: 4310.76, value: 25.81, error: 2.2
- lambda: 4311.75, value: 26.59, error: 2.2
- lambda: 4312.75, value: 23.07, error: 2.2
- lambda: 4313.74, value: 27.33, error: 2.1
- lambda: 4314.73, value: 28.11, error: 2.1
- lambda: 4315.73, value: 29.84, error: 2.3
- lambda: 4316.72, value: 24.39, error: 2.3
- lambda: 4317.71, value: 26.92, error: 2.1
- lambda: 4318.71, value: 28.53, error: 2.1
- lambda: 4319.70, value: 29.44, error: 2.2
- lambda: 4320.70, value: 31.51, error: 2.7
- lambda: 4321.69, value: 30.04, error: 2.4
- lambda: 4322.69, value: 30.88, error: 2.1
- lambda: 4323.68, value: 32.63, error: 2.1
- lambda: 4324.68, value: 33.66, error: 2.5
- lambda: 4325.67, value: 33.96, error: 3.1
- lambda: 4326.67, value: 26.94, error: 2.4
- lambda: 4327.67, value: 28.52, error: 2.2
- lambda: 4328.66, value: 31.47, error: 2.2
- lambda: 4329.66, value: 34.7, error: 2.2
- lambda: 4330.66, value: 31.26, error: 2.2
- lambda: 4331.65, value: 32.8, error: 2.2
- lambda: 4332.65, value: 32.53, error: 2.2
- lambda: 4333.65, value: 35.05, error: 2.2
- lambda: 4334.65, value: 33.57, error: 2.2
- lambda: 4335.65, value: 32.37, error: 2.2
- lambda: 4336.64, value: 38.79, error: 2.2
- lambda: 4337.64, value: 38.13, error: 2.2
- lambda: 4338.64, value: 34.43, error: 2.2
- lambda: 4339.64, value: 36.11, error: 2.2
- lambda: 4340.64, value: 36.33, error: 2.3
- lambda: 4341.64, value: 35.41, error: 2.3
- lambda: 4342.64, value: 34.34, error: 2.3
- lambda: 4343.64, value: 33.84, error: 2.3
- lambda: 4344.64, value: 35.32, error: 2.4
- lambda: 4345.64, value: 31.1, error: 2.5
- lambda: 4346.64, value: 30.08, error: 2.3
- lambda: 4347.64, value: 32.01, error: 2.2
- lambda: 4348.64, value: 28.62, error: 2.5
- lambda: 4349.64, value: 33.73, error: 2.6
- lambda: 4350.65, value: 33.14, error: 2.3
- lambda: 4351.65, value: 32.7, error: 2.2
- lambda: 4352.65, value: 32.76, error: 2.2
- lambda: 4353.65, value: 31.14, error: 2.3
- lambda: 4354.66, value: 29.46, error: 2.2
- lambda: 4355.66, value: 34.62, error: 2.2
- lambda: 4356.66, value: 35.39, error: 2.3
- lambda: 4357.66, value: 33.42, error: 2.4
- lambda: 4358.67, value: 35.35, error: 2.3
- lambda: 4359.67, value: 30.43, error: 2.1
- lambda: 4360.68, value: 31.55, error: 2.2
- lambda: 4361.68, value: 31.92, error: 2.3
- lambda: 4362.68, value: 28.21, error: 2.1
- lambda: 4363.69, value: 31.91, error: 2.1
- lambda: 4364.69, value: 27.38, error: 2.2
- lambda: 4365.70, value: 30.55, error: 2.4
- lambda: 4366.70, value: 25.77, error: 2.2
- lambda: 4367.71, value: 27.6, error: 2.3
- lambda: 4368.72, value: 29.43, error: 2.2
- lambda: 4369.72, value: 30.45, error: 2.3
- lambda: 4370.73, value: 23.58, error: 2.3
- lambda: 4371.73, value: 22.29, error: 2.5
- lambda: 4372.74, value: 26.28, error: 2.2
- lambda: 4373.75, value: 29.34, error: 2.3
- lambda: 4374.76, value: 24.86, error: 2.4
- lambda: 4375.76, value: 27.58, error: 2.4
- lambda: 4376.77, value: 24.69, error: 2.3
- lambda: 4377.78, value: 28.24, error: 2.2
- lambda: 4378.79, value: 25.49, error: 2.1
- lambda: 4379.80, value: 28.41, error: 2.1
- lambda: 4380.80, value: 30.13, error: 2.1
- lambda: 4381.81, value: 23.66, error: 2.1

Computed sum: 29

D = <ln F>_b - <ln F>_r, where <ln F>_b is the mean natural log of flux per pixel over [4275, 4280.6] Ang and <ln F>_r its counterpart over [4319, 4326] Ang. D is -0.20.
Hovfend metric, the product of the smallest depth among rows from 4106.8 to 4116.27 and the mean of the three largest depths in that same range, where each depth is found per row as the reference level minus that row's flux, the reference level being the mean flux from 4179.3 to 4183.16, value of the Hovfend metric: 21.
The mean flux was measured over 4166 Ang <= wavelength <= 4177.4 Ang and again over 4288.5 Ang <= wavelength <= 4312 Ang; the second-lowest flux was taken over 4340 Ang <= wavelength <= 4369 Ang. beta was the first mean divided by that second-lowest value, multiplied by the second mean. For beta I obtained 24.0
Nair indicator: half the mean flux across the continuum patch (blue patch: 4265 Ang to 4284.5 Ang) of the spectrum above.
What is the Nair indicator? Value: 12.6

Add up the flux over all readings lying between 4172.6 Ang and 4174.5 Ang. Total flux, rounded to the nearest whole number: 48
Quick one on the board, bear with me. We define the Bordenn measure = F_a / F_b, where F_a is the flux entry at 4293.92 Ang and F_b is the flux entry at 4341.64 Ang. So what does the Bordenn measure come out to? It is 0.67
